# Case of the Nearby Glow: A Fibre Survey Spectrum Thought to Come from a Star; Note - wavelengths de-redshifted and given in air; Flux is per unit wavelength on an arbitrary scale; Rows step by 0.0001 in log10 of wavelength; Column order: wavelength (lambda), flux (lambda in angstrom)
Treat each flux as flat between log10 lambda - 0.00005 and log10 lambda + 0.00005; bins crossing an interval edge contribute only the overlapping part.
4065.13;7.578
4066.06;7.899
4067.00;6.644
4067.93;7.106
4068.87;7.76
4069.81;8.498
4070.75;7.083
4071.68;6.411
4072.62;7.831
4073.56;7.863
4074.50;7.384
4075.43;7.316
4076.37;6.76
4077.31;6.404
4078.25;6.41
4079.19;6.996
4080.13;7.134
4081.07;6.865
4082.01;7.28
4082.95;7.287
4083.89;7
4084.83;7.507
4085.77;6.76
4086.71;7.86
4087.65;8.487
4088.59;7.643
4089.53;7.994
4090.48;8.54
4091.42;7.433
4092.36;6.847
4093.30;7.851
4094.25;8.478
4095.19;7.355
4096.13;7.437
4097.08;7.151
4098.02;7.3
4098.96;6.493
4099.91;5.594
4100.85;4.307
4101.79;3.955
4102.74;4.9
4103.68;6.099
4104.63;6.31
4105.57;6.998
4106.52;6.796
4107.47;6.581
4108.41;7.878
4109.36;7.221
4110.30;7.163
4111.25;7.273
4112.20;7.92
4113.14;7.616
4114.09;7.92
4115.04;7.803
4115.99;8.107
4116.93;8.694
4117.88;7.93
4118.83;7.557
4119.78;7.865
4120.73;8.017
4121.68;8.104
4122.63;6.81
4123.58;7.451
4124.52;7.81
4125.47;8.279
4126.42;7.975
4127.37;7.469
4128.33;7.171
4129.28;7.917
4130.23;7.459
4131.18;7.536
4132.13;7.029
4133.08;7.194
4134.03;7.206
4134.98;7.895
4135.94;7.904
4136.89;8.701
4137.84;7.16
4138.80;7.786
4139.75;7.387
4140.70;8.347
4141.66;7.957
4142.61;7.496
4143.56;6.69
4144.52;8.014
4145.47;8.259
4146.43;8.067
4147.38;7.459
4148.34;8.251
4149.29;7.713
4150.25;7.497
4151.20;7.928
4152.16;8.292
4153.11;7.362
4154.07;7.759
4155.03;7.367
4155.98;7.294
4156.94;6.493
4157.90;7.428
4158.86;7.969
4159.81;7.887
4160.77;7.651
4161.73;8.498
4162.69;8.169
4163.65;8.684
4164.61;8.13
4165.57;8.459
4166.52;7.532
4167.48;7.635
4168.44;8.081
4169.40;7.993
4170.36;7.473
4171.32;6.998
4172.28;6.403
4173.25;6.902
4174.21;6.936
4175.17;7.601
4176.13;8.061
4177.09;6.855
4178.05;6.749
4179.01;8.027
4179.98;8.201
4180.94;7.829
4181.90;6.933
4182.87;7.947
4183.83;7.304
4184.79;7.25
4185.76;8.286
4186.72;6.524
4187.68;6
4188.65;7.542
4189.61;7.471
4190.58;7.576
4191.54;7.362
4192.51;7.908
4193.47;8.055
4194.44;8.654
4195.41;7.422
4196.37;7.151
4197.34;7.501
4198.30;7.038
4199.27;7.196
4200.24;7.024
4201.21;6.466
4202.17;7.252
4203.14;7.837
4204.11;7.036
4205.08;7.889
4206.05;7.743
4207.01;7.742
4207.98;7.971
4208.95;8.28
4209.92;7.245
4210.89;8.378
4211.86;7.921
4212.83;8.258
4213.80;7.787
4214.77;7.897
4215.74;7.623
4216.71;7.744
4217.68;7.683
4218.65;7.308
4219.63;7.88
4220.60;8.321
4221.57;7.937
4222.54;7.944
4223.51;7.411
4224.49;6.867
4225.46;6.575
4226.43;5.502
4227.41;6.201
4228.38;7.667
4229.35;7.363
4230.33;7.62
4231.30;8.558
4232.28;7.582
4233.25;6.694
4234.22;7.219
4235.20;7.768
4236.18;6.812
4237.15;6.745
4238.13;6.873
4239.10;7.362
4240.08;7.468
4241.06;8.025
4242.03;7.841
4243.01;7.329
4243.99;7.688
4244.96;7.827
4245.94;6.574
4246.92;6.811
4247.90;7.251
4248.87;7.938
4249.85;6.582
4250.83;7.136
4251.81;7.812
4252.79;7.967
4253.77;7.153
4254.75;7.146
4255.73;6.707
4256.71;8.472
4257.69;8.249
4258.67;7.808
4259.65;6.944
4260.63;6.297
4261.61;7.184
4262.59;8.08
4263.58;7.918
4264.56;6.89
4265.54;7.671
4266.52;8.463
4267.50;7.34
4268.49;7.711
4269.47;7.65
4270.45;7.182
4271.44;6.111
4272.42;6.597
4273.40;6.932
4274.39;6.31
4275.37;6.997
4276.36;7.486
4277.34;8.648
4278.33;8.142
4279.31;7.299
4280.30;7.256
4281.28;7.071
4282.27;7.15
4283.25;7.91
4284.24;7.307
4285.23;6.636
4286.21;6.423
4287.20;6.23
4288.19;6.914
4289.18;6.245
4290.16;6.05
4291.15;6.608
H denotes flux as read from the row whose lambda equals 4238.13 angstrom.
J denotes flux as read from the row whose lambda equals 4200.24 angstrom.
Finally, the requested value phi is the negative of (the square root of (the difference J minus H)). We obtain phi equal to -0.39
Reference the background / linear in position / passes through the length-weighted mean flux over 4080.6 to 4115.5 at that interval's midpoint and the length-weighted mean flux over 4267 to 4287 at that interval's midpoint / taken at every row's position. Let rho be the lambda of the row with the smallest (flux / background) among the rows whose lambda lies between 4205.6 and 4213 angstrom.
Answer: 4209.92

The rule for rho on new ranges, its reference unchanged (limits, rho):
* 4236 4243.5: 4237.15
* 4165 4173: 4172.28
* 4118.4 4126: 4122.63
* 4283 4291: 4290.16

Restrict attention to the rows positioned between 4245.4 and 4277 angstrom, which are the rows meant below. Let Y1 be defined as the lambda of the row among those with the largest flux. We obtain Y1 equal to 4256.71 angstrom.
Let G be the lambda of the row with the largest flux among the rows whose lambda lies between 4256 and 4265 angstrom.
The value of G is 4256.71 angstrom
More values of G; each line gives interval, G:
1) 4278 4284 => 4278.33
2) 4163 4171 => 4163.65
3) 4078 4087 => 4086.71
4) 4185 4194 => 4185.76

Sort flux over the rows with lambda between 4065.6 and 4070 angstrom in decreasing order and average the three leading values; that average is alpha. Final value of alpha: 8.05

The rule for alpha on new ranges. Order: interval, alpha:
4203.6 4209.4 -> 8.05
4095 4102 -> 7.36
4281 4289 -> 7.46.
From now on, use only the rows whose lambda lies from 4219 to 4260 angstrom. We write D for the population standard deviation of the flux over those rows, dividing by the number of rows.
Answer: 0.64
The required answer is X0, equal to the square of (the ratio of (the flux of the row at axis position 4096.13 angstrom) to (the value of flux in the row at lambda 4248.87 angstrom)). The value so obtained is 0.88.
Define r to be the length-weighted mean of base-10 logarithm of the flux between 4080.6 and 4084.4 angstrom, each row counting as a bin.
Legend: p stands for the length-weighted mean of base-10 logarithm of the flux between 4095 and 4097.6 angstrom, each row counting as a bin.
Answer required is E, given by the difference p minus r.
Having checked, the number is 0.01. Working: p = 0.864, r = 0.852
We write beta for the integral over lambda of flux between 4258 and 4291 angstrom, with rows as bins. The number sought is 237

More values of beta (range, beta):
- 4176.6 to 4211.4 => 261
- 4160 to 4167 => 57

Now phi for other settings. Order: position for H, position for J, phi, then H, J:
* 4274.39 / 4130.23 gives -1.07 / 6.31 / 7.459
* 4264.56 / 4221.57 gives -1.02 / 6.89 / 7.937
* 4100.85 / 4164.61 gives -1.96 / 4.307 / 8.13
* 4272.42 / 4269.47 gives -1.03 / 6.597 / 7.65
